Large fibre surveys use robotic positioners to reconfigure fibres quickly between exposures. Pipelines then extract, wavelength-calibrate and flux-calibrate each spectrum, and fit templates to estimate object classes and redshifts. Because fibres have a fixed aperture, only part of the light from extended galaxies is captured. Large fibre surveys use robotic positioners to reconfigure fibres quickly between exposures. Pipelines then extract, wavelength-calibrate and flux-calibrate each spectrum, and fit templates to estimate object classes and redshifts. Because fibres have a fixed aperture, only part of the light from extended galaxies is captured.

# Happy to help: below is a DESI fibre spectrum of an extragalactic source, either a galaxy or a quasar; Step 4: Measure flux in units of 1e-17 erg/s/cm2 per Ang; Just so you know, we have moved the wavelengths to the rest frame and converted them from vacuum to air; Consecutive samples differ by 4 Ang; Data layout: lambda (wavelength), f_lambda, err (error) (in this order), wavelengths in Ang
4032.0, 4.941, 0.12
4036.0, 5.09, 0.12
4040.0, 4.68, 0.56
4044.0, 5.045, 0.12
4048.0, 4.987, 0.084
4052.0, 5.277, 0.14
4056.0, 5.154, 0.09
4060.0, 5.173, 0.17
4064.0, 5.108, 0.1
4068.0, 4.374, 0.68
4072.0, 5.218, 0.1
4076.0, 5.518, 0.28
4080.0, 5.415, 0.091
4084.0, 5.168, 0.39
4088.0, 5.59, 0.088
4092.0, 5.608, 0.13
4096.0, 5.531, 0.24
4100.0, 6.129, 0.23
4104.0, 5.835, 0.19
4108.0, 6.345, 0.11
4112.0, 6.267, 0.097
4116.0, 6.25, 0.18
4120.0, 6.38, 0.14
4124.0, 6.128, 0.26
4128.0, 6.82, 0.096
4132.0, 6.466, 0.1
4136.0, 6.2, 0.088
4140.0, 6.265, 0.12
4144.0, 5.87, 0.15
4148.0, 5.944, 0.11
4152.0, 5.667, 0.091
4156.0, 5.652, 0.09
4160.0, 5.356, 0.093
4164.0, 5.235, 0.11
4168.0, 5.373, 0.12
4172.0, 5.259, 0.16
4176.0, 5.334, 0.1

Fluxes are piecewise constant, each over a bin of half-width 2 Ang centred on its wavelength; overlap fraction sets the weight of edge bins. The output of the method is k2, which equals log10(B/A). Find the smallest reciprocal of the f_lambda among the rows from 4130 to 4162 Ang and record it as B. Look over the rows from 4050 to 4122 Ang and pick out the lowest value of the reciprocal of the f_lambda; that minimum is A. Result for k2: -0.01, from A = 0.157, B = 0.155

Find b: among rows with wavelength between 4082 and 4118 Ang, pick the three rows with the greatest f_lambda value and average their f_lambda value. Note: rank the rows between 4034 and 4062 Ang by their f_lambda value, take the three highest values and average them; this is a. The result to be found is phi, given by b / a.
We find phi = 1.21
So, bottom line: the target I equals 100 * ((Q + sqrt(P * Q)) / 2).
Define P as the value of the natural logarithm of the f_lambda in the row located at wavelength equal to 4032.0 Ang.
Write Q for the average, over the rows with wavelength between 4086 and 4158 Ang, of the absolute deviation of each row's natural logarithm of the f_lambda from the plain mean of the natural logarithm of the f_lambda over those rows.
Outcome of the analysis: 16.7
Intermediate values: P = 1.60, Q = 0.050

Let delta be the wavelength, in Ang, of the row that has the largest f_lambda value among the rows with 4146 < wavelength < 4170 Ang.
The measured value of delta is 4148.0 Ang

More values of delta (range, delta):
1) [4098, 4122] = 4120.0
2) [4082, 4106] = 4100.0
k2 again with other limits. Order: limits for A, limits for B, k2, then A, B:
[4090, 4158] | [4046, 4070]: 0.11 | 0.147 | 0.190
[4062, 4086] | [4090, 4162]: -0.09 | 0.181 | 0.147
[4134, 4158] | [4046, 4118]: -0.01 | 0.160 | 0.158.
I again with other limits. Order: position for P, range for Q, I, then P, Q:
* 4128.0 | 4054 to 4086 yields 16.1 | 1.92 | 0.041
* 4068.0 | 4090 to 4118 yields 15.8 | 1.48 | 0.049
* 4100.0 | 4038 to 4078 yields 16.7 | 1.81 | 0.046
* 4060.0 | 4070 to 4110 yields 16.6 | 1.64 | 0.049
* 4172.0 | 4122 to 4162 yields 18.1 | 1.66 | 0.056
